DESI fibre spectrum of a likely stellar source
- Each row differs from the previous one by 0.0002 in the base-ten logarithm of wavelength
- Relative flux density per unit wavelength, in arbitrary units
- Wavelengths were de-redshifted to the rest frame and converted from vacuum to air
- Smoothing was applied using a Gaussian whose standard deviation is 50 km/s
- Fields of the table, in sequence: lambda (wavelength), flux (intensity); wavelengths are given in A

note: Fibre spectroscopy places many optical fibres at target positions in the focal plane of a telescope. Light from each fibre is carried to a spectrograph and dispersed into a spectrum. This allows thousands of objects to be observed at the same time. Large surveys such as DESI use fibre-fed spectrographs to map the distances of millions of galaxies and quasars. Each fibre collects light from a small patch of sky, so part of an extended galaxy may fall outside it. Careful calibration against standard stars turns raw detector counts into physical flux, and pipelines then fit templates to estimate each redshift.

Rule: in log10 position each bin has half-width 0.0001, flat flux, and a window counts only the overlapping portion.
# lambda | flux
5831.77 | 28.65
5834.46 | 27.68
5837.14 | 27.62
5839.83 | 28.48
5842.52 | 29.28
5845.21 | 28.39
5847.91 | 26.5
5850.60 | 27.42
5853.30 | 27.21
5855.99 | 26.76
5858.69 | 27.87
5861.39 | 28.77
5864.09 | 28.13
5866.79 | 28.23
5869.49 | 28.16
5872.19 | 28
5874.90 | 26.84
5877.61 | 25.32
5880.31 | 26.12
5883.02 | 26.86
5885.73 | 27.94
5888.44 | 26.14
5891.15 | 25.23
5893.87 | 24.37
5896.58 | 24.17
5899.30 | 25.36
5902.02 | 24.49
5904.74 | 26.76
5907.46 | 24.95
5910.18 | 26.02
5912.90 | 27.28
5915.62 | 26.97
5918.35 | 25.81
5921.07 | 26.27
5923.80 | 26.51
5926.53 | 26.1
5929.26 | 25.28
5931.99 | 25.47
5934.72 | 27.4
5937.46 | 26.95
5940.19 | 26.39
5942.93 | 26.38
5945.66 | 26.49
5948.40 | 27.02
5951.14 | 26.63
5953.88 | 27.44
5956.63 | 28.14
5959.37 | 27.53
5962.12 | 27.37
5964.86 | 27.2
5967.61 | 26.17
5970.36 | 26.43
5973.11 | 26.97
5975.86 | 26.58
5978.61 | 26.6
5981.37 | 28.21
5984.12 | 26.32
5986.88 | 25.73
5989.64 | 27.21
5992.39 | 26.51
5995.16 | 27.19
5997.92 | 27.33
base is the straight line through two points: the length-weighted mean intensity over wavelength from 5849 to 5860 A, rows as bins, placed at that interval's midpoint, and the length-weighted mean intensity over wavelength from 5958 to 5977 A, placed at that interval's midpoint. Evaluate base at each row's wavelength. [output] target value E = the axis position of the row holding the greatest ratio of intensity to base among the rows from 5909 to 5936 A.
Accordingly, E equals 5934.72 A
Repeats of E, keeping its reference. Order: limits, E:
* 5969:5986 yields 5981.37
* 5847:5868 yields 5861.39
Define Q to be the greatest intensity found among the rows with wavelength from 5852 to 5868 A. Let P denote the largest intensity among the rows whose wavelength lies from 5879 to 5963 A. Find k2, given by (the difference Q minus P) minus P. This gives -27.5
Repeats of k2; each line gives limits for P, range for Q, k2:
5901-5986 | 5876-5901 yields -28.5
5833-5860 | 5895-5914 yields -31.3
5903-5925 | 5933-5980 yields -26.4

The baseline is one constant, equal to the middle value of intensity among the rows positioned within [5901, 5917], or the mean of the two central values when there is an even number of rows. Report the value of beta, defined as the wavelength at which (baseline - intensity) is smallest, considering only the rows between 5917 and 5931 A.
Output 5923.80 A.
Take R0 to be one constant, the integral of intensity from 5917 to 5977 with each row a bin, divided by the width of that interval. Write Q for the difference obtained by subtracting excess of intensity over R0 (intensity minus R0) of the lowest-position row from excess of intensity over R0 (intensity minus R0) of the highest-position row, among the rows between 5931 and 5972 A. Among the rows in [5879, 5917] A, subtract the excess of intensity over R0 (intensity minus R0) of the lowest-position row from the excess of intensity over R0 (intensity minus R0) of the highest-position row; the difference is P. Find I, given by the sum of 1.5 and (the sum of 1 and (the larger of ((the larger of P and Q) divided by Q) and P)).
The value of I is 3.50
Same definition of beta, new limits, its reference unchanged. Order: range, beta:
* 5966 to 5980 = 5973.11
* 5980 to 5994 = 5981.37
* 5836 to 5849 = 5842.52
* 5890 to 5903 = 5899.30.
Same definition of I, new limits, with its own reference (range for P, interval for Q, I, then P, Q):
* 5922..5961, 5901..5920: 3.52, 1.02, 1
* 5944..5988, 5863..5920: 2.83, -0.76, -2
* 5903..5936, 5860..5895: 3.14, 0.64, -4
